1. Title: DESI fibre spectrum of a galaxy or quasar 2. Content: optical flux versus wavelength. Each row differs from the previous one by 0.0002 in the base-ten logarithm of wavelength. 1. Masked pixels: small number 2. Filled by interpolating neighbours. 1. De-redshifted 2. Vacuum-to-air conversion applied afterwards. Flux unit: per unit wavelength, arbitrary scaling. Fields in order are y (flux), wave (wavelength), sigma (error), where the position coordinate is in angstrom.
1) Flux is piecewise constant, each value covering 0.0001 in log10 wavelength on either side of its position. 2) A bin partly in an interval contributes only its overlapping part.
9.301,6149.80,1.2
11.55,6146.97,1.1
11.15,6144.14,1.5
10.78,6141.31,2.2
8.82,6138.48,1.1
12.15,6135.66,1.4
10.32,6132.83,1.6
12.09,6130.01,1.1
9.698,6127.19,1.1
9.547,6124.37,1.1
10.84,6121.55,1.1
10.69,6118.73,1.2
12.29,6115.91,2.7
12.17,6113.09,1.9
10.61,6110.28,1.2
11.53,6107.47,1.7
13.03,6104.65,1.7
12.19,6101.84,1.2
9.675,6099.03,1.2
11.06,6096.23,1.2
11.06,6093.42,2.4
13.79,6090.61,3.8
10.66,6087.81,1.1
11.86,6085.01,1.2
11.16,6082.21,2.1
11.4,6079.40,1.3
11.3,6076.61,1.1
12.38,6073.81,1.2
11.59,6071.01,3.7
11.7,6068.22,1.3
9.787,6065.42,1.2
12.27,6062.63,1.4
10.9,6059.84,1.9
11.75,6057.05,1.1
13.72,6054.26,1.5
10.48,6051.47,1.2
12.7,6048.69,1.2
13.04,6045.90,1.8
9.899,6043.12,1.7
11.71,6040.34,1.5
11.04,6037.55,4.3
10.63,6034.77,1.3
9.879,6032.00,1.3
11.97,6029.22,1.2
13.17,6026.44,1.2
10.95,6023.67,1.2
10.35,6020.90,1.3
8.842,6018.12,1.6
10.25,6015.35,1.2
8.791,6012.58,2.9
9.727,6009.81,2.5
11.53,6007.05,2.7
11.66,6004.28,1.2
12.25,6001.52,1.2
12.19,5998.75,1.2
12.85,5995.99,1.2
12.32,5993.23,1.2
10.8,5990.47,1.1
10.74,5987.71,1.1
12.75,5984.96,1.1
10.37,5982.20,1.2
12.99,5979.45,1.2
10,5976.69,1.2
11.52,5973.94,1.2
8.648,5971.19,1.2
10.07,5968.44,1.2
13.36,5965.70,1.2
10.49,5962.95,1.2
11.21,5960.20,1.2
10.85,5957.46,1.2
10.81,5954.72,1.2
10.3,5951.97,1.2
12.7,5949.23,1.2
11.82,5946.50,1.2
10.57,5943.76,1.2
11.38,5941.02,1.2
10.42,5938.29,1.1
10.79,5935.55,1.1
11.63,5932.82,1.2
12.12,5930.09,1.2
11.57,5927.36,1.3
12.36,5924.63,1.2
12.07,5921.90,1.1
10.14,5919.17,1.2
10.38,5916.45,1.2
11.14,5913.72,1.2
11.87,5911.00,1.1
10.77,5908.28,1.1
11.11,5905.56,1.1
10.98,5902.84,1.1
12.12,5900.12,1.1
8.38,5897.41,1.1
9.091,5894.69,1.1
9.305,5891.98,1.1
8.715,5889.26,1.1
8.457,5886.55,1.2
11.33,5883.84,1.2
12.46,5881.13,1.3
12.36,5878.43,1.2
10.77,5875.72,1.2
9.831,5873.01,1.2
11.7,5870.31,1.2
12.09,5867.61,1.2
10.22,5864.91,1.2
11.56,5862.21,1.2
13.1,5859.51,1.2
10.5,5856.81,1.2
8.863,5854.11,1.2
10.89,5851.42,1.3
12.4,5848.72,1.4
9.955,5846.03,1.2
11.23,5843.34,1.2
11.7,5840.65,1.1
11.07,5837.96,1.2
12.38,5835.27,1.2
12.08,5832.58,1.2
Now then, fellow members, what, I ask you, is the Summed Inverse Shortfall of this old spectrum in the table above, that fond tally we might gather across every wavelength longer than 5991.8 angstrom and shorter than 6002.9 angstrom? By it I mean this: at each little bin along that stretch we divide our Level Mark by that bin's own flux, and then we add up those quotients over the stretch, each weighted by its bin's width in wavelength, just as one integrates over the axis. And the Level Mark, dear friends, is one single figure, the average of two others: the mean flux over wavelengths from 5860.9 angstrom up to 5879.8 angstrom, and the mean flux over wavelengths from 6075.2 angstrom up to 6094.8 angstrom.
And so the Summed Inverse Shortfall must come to 10.2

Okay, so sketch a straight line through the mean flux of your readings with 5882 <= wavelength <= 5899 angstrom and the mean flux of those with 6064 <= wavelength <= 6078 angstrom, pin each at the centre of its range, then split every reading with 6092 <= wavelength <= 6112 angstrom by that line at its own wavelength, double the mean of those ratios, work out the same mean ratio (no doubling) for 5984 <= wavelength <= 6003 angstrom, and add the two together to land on 3.08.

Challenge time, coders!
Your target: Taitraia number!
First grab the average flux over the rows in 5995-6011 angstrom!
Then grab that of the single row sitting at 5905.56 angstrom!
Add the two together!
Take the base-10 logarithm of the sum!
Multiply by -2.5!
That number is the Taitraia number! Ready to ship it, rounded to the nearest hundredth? -3.40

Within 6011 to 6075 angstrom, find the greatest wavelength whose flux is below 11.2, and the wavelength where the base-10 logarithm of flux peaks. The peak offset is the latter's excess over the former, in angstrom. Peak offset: -11.2 angstrom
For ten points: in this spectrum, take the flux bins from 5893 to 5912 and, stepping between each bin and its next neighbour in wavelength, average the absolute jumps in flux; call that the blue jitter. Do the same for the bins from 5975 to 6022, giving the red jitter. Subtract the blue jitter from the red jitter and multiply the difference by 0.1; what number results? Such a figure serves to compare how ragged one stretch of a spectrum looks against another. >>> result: 0.010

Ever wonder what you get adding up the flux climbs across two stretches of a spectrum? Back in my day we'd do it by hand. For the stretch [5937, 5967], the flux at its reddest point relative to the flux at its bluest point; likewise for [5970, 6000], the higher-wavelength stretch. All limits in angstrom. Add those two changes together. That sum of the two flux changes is 6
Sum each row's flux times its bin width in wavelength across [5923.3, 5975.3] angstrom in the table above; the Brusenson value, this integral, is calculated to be 582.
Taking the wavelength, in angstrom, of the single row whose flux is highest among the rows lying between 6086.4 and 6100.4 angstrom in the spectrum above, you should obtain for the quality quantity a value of 6090.61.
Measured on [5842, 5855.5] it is 5848.72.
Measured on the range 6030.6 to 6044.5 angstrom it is 6040.34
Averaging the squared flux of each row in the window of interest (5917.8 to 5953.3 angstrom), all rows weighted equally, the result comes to 130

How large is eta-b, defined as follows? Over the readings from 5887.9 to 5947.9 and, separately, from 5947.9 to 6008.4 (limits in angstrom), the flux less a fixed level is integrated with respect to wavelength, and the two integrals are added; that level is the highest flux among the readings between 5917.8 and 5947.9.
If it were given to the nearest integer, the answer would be -150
